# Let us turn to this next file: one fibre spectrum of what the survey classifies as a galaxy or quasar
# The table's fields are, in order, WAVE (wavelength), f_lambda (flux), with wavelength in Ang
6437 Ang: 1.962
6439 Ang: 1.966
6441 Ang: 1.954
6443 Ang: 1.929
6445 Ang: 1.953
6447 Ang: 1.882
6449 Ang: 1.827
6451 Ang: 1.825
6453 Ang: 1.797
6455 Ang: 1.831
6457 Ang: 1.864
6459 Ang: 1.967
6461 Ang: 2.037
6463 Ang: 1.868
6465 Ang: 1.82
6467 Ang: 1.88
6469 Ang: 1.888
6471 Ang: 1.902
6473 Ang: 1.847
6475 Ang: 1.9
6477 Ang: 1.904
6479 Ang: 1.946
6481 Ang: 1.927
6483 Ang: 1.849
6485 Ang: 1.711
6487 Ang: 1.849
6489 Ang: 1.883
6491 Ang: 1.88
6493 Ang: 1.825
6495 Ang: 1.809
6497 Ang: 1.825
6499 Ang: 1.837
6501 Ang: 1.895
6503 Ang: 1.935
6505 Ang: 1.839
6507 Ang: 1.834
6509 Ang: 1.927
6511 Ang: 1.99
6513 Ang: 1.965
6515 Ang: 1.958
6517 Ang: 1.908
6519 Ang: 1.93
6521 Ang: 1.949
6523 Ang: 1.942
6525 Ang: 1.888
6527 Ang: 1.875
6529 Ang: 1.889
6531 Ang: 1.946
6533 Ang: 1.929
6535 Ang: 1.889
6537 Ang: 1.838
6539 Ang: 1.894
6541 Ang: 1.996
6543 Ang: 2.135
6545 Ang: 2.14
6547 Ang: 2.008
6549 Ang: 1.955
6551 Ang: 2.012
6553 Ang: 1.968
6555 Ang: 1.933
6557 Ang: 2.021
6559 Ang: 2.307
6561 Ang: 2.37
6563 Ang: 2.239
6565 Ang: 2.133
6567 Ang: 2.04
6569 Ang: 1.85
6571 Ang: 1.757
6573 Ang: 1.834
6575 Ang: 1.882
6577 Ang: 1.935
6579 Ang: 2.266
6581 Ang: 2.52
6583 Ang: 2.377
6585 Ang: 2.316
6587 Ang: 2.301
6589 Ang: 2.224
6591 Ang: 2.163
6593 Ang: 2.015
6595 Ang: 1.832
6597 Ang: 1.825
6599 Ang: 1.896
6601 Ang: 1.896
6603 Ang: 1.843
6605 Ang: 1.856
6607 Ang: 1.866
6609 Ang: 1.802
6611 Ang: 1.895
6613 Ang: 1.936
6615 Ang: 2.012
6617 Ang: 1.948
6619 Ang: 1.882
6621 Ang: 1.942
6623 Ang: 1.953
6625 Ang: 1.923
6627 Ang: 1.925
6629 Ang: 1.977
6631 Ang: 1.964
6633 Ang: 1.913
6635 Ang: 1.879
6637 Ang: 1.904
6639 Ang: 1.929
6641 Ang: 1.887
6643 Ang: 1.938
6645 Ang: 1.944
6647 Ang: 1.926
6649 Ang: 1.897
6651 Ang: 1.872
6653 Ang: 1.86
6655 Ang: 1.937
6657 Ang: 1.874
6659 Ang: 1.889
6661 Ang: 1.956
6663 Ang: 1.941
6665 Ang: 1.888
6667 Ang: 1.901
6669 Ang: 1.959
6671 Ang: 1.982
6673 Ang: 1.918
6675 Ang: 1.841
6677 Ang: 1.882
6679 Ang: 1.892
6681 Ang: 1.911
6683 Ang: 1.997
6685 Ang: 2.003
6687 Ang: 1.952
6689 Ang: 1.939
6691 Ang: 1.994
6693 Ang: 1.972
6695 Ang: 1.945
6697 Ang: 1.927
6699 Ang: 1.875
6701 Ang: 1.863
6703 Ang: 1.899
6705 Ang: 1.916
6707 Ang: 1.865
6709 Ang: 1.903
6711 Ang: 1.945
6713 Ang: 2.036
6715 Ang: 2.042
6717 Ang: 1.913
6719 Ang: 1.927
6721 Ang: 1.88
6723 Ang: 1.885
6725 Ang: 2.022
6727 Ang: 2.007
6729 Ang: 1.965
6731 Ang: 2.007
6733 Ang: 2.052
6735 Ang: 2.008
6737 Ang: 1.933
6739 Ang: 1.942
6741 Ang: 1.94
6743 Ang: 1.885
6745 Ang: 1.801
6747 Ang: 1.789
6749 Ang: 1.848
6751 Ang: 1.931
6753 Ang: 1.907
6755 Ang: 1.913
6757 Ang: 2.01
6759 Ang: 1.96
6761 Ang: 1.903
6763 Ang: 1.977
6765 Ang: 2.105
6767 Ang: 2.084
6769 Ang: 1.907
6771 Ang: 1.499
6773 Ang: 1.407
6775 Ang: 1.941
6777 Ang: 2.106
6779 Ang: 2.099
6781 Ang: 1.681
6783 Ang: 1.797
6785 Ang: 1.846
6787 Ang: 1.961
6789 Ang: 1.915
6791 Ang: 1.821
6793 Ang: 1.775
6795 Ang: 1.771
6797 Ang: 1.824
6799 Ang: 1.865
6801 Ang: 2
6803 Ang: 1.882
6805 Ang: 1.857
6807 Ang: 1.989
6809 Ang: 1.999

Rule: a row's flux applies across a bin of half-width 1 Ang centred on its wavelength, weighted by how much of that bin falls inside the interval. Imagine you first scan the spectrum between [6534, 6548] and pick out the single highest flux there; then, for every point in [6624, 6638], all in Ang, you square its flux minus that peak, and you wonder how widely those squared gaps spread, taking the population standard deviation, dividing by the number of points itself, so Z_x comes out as 0.013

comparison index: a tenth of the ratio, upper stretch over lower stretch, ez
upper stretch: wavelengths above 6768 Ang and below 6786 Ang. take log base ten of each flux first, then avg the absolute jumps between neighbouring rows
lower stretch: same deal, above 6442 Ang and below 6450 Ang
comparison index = 0.49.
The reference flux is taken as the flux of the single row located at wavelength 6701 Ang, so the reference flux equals 1.863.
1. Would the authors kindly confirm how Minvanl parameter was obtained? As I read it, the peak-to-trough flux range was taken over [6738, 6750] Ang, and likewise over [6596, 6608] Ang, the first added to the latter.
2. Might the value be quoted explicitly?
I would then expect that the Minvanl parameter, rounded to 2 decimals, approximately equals 0.22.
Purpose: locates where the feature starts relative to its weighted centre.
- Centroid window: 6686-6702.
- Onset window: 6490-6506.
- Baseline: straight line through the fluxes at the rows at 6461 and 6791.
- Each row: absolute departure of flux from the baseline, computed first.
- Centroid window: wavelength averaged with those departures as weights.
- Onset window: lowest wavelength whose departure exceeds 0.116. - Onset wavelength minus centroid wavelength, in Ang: -201.3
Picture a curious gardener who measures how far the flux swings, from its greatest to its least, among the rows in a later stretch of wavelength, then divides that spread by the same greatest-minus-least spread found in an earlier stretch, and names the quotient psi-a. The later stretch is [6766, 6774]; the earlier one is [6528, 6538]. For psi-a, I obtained 6.3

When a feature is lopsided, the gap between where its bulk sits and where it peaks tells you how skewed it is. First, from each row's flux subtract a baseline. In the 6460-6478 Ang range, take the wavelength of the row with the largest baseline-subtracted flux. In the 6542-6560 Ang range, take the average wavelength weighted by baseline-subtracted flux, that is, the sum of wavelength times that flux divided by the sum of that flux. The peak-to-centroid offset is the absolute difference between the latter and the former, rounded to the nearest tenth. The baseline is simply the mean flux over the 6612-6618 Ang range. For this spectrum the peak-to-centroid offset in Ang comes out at 90.5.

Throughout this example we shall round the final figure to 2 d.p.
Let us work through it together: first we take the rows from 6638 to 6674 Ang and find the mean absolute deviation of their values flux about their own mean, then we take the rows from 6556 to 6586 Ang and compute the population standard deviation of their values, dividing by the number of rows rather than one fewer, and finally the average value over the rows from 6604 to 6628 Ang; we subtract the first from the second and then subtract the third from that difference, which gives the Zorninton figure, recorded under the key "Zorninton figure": -1.71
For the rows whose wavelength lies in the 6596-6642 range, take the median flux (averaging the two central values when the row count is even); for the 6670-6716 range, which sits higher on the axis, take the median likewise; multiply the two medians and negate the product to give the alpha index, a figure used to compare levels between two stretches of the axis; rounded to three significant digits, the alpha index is -3.67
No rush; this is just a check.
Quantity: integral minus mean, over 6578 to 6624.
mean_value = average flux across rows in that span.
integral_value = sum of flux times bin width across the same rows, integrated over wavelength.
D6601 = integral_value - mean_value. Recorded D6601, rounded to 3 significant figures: 91.1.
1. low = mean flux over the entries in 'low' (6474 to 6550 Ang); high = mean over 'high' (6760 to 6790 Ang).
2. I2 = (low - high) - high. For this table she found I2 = -1.85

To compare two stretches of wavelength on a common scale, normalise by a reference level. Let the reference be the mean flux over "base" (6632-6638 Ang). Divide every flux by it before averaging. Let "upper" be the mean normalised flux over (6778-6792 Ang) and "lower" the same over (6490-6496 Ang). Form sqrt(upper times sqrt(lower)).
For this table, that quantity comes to 0.99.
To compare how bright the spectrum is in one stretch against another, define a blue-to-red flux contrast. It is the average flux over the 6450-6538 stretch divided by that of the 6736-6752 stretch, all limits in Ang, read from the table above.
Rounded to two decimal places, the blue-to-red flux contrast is 1.00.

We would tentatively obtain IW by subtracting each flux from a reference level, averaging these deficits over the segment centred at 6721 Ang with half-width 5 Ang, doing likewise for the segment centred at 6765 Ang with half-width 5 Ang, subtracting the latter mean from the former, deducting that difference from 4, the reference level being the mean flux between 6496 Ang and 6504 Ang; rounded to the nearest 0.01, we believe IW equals 3.93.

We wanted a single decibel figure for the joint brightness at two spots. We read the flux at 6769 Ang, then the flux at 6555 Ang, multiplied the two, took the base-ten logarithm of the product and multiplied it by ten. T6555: 5.67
